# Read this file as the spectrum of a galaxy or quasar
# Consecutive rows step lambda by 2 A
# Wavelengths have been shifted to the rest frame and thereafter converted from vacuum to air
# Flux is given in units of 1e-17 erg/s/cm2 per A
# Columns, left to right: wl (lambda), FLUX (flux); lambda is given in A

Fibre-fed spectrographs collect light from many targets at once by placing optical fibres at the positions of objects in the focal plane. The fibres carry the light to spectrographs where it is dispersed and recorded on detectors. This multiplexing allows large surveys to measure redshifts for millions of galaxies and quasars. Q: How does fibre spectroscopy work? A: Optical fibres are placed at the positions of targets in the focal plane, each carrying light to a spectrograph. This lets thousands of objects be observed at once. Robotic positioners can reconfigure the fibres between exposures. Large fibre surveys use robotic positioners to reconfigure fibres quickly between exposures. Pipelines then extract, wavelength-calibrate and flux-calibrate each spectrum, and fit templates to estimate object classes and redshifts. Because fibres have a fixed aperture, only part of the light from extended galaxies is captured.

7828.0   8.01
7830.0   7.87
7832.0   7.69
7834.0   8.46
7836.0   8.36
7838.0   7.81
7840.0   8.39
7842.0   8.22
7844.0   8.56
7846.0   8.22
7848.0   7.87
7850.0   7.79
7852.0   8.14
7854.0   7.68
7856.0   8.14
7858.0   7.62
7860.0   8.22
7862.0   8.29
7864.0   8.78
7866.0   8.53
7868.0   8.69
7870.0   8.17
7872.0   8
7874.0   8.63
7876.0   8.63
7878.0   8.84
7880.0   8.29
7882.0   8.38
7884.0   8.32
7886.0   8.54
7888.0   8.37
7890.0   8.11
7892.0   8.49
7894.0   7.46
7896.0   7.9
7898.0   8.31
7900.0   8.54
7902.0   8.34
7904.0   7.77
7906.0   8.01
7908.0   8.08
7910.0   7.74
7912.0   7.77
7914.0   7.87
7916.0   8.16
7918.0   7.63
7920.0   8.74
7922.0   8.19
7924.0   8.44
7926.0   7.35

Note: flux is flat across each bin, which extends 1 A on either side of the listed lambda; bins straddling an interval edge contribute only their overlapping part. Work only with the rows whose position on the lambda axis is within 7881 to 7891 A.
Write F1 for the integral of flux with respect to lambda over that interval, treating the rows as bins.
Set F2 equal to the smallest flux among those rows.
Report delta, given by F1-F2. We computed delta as 75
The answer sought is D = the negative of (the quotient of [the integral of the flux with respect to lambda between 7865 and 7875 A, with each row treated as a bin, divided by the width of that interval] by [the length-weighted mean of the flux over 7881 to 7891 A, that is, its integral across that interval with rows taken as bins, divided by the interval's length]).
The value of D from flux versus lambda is -1.01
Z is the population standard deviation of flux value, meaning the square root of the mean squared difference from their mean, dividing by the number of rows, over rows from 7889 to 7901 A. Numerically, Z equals 0.37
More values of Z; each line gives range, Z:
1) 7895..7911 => 0.27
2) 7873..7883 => 0.20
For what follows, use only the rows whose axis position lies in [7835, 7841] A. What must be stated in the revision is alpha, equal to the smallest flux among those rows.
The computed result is 7.81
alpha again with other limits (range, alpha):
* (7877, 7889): 8.29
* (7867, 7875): 8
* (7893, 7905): 7.46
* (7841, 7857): 7.68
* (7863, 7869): 8.53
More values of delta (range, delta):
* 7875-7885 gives 77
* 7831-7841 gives 74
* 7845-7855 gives 72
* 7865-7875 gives 76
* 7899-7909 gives 74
